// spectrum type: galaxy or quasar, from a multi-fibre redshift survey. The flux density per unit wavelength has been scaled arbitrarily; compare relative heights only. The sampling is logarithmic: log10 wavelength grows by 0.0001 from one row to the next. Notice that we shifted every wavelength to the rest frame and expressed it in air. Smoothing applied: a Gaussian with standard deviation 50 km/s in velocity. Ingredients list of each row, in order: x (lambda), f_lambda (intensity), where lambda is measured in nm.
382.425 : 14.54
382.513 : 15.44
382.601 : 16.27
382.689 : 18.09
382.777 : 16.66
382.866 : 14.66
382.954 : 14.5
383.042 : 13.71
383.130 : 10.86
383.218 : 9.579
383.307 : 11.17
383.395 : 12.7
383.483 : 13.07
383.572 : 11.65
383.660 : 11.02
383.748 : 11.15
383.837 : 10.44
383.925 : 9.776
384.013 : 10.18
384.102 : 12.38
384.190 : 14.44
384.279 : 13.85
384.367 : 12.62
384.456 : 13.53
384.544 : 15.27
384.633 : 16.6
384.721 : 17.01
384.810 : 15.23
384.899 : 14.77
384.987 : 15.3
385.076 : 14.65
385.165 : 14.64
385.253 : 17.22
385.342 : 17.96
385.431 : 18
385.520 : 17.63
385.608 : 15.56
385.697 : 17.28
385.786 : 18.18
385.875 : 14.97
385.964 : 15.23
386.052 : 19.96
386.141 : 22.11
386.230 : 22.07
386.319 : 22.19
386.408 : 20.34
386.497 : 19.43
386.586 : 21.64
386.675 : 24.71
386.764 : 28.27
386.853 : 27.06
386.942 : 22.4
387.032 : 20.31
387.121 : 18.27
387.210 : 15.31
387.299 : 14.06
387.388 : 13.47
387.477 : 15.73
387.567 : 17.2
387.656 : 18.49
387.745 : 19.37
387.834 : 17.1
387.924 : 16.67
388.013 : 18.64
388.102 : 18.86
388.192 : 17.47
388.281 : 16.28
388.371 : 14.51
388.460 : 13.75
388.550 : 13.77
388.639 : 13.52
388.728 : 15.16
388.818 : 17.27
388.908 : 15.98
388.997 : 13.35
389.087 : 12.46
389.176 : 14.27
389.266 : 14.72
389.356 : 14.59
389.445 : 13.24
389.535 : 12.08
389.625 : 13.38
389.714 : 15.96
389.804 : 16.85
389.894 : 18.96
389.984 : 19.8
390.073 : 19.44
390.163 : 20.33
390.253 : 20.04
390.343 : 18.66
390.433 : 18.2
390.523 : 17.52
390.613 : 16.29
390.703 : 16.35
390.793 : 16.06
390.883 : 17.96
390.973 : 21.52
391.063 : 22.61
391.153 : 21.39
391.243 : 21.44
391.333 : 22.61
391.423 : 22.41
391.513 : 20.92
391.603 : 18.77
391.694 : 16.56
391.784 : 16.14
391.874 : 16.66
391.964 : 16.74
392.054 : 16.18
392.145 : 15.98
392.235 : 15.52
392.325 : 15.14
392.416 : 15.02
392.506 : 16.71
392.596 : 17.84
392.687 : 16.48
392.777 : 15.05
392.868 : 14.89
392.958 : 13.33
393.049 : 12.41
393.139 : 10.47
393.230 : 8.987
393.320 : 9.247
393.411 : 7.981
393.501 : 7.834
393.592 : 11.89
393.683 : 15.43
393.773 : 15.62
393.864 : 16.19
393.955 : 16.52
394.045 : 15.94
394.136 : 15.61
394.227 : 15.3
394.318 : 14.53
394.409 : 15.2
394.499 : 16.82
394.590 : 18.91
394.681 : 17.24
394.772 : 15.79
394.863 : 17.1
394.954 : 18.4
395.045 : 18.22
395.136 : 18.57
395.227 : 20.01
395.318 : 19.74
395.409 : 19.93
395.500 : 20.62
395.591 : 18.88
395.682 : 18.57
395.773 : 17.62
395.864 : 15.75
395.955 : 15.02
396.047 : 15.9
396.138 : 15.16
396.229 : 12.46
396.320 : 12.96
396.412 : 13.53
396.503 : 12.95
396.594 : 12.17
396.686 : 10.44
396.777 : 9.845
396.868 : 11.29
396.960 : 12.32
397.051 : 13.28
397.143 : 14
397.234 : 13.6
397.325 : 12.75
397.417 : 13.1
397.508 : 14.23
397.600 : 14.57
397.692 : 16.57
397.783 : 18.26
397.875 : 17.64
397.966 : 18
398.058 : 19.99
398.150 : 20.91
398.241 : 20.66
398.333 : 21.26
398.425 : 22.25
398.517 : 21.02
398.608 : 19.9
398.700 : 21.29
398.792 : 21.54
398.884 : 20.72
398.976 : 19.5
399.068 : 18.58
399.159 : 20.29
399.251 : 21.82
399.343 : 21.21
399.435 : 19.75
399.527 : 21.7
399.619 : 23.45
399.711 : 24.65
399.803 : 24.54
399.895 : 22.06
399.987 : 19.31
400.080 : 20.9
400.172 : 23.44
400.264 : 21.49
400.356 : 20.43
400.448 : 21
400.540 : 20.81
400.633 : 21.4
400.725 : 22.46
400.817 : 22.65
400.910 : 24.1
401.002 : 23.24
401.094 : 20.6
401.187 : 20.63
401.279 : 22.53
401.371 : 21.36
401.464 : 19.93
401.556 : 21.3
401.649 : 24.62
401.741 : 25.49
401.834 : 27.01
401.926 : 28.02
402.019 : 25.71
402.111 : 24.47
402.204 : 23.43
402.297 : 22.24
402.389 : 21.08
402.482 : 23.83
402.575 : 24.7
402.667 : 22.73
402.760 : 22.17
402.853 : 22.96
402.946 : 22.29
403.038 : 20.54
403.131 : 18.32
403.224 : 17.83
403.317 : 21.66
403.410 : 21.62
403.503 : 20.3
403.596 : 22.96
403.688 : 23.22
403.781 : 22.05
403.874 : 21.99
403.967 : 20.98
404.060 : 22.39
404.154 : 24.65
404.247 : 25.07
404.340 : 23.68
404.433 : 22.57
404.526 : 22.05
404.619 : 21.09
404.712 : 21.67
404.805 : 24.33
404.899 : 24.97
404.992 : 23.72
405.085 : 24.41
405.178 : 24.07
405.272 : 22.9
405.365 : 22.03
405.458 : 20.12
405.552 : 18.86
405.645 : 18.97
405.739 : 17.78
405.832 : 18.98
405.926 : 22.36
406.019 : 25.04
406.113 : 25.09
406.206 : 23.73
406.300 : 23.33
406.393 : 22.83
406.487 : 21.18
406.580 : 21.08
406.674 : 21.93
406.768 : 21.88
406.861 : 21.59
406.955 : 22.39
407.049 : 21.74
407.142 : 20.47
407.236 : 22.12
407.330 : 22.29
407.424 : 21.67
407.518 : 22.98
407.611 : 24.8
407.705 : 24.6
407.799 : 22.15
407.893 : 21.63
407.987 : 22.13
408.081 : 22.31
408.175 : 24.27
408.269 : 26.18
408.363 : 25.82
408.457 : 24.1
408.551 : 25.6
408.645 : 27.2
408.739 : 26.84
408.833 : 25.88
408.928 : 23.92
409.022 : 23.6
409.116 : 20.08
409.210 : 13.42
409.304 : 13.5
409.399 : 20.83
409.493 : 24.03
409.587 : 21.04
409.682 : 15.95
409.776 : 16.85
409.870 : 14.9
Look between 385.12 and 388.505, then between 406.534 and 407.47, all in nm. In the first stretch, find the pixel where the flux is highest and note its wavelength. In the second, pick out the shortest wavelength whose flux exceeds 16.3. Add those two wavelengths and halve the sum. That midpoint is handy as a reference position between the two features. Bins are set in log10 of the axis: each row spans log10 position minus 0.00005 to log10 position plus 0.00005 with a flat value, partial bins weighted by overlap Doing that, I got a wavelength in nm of 396.67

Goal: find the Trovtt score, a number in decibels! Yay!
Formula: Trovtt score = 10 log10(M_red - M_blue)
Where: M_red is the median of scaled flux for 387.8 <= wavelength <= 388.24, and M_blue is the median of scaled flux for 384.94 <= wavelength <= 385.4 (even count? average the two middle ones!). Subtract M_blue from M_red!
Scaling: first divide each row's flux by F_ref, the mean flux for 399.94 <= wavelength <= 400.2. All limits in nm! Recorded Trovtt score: -9.9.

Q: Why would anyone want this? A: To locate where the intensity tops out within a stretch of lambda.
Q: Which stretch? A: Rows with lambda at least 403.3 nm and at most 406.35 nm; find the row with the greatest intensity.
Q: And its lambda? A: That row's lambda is 406.113 nm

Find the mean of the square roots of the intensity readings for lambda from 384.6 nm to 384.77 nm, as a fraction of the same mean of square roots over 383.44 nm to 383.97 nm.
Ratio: 1.2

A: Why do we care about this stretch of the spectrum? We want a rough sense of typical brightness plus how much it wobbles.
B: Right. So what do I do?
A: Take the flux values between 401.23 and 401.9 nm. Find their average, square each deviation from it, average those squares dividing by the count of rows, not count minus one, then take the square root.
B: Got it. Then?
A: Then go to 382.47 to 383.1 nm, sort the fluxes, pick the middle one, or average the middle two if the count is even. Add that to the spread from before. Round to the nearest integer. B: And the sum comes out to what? 18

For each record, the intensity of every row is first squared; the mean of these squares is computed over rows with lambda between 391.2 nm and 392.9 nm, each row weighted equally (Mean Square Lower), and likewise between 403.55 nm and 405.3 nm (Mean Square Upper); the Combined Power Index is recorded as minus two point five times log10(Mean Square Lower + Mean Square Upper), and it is -7.3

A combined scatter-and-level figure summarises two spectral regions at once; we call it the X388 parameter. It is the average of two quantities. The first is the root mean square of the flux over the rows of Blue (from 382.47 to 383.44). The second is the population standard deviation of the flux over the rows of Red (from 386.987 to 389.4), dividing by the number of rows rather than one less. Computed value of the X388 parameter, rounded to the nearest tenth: 8.1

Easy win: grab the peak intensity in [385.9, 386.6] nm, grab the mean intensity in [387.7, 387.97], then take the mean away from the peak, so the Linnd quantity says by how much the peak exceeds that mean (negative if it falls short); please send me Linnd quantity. 4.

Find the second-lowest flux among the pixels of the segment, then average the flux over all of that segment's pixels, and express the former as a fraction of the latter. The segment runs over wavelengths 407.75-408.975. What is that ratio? 0.905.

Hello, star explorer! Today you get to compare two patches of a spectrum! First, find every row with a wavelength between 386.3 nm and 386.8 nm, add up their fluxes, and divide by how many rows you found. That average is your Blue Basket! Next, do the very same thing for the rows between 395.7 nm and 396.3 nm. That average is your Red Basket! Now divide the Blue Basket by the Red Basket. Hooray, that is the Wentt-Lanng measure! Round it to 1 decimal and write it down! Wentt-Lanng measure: 1.5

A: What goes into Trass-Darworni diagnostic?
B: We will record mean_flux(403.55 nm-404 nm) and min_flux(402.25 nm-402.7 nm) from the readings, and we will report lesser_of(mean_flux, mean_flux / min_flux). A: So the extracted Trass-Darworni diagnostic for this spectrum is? 1.06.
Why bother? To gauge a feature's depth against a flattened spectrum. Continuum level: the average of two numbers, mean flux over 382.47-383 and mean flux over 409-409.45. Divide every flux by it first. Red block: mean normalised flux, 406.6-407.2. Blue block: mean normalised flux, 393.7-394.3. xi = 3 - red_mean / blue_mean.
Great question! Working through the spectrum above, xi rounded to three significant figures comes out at 1.63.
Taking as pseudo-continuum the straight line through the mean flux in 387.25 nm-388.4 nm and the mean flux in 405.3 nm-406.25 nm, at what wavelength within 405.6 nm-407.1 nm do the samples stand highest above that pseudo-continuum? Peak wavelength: 406.113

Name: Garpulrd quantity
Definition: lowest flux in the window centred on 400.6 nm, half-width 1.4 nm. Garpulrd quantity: 19.31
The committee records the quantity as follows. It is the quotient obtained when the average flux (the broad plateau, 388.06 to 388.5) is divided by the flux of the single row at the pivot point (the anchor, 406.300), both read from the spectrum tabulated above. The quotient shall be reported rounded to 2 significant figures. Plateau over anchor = 0.69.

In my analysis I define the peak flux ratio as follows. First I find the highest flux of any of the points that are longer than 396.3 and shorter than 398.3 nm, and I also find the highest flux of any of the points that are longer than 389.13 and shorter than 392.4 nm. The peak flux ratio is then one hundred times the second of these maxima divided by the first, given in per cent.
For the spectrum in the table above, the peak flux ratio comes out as 108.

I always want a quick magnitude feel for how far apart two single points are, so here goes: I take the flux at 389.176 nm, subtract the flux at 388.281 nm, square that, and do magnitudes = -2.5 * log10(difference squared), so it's -1.5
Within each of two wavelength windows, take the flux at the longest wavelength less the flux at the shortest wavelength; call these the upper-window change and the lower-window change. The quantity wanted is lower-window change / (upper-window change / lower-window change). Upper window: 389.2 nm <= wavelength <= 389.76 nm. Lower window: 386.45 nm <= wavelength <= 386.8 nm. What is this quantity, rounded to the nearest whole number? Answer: 63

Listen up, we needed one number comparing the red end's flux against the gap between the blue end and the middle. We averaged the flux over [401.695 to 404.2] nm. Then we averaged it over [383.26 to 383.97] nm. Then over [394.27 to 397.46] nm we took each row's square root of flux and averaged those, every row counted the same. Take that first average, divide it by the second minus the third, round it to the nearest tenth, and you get 3.1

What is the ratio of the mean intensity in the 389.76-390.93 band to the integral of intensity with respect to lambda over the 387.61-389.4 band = 0.64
